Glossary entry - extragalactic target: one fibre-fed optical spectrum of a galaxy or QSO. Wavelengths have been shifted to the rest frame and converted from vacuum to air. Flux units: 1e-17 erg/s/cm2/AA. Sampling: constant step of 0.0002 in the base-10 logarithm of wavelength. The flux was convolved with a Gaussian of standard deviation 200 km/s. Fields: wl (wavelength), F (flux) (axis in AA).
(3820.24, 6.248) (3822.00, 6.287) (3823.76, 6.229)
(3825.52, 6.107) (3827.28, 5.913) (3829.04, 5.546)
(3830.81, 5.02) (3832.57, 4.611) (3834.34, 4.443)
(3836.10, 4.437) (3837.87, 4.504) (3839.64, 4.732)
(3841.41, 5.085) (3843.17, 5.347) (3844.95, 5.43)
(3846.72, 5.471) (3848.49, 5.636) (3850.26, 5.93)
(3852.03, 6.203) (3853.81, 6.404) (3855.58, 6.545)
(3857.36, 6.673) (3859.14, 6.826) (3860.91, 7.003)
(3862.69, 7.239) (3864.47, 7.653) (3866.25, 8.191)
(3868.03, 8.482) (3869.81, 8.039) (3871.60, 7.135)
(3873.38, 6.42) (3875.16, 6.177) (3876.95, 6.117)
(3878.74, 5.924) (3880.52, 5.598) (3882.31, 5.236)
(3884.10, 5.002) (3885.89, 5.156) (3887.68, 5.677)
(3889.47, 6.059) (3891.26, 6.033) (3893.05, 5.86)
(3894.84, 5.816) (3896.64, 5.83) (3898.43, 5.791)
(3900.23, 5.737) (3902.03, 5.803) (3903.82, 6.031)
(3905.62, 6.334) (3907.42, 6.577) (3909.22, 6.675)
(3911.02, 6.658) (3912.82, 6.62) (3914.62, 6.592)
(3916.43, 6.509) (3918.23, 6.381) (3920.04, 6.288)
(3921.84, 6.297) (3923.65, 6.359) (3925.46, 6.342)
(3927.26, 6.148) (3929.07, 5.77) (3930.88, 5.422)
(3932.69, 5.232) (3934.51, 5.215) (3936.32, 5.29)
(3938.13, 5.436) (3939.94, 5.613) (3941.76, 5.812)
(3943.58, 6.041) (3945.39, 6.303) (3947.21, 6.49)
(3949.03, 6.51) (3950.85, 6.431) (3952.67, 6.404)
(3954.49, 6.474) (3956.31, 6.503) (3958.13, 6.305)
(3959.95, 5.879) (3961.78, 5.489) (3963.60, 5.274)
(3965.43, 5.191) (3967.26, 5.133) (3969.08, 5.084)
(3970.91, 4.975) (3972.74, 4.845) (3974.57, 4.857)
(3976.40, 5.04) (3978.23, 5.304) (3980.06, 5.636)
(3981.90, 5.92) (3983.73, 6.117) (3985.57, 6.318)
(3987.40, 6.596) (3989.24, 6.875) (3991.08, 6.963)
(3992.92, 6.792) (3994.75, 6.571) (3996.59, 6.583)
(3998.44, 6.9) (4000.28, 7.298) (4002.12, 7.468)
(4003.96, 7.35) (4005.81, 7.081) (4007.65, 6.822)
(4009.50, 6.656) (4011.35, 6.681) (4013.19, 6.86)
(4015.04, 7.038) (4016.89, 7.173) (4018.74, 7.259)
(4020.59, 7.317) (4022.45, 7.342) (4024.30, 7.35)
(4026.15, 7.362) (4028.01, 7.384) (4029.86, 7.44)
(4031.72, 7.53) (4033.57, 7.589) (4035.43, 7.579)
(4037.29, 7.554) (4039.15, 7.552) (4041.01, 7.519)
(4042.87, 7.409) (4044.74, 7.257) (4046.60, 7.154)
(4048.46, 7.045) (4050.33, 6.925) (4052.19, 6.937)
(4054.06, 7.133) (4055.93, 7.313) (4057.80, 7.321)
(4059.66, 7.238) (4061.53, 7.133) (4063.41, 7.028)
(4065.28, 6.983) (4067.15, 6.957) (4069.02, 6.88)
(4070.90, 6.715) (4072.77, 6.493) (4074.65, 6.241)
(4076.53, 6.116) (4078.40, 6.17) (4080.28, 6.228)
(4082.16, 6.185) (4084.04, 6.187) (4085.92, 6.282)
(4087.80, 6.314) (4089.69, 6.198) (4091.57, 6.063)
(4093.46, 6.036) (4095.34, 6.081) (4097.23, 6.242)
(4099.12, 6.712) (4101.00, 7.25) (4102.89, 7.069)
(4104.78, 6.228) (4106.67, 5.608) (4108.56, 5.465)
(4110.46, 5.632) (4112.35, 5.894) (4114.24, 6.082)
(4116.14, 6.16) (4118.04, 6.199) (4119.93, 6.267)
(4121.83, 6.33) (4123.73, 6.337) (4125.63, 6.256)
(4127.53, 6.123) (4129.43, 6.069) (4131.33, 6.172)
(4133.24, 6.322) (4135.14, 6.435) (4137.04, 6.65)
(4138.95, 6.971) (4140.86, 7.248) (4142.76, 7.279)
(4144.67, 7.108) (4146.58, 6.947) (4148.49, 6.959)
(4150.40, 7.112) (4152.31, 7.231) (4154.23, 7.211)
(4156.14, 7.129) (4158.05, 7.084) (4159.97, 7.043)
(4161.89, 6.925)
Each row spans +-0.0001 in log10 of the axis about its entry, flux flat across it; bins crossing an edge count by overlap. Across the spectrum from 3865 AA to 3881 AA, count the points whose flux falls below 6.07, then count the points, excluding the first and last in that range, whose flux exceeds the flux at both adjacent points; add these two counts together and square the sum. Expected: 9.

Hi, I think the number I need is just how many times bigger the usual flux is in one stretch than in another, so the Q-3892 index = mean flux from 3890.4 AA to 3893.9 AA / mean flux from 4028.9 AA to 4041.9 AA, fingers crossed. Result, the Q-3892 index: 0.79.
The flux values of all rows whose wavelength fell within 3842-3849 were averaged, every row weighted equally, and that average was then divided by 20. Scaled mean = 0.27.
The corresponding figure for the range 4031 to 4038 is 0.38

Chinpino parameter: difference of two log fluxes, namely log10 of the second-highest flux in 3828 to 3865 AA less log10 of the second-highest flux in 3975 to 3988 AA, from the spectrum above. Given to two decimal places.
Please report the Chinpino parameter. 0.06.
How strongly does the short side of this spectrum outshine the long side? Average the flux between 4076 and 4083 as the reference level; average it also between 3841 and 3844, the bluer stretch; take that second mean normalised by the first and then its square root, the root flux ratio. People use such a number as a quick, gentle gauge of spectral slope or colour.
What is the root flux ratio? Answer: 0.92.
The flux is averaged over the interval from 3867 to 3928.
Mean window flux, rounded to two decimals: 6.23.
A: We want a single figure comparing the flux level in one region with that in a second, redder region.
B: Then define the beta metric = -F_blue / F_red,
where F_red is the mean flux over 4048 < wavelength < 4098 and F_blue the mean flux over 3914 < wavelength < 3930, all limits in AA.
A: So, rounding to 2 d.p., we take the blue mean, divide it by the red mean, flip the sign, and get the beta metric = -0.95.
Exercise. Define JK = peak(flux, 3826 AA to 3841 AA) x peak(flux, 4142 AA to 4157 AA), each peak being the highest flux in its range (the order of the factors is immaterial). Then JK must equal 43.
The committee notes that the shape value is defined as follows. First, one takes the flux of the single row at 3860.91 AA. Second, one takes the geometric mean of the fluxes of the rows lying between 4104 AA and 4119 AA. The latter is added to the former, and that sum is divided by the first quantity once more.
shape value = 1.84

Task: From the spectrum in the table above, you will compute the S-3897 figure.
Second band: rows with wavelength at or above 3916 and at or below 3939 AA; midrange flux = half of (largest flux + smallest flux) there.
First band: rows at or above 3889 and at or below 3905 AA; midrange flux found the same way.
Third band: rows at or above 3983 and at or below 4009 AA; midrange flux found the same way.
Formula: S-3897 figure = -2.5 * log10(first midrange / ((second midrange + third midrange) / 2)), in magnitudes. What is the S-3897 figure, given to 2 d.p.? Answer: 0.08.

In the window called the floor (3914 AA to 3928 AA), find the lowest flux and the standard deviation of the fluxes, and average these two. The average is 3.14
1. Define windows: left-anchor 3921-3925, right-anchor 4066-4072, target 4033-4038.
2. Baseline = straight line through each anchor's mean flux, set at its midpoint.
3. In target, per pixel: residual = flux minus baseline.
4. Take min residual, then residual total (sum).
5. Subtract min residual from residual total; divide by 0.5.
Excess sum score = 3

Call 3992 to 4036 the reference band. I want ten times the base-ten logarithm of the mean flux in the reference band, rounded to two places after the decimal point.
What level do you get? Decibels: 8.54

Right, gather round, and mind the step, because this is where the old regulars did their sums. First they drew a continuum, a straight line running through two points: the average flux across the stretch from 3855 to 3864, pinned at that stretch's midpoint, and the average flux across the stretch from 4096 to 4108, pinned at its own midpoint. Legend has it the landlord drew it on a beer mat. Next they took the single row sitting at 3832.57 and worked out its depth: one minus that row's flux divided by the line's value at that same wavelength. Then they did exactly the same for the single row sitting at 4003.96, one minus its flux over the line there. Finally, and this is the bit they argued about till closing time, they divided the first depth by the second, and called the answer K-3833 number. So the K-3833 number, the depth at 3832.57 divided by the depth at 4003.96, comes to -3.2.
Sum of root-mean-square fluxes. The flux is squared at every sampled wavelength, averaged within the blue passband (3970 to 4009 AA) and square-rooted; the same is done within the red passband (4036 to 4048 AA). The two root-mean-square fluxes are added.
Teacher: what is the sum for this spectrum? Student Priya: 13.8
